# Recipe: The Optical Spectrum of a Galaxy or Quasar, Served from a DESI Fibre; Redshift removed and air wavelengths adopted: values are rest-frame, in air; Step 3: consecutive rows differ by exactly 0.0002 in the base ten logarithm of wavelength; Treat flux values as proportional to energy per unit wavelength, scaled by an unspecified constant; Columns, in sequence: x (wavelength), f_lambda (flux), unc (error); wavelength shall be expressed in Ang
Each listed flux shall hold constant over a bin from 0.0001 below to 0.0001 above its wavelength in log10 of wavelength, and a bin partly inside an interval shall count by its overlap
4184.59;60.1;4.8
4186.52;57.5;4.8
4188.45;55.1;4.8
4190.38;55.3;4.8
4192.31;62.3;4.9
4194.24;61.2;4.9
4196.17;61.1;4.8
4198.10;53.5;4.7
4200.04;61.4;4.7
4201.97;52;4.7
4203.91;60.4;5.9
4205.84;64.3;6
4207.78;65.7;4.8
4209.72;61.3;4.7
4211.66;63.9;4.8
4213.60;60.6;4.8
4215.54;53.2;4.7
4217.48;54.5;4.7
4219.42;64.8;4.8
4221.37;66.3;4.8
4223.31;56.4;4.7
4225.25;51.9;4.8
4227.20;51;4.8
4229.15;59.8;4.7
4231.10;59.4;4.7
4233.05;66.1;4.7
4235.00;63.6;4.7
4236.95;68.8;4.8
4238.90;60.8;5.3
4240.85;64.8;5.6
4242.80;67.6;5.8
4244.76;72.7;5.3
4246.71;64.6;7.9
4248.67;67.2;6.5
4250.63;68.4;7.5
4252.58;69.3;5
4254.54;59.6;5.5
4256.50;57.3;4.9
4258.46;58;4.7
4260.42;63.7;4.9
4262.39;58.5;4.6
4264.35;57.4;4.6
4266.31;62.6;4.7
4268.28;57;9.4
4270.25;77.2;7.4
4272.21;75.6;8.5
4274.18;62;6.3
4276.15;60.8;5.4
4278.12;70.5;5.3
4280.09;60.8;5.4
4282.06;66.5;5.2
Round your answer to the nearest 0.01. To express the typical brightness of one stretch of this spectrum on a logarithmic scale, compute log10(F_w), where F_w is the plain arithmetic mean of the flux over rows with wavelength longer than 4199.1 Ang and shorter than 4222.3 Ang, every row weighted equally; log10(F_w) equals 1.78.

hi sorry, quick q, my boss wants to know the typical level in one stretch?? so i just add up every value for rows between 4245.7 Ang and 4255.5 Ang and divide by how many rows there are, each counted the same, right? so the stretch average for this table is 66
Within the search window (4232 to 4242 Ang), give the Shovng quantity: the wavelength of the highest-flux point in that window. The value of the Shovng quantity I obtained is 4236.95 Ang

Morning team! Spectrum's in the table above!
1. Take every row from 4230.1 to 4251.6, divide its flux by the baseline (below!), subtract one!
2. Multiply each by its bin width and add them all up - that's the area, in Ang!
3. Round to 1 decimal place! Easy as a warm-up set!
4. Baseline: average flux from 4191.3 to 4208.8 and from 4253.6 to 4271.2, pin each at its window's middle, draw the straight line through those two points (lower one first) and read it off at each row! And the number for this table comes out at 1.7 Ang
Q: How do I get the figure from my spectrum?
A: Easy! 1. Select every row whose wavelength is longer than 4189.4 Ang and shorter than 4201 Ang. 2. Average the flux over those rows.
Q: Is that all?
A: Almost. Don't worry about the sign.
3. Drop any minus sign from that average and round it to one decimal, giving 59.1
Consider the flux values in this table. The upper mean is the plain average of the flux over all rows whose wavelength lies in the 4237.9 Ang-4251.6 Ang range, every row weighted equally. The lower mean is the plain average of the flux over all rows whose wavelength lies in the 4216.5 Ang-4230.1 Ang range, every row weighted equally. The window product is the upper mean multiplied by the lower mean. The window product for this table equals 3850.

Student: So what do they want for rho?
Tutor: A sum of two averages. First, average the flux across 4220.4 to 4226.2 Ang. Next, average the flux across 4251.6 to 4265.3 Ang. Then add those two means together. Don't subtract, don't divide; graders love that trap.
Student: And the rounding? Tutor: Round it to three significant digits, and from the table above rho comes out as 119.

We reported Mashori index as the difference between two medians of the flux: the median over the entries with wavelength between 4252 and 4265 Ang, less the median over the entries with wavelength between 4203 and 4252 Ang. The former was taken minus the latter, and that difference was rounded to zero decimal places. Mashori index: -5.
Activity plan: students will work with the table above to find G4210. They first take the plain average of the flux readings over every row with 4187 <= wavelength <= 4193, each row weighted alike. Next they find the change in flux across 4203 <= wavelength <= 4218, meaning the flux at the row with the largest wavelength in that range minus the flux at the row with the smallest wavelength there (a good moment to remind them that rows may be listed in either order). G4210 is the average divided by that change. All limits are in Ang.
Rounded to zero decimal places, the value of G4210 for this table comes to -10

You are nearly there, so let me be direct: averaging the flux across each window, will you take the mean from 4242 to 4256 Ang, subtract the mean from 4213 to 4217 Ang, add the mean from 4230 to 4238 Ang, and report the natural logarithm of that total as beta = 4.31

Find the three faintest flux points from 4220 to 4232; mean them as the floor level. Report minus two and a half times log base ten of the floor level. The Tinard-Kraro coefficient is -4.31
